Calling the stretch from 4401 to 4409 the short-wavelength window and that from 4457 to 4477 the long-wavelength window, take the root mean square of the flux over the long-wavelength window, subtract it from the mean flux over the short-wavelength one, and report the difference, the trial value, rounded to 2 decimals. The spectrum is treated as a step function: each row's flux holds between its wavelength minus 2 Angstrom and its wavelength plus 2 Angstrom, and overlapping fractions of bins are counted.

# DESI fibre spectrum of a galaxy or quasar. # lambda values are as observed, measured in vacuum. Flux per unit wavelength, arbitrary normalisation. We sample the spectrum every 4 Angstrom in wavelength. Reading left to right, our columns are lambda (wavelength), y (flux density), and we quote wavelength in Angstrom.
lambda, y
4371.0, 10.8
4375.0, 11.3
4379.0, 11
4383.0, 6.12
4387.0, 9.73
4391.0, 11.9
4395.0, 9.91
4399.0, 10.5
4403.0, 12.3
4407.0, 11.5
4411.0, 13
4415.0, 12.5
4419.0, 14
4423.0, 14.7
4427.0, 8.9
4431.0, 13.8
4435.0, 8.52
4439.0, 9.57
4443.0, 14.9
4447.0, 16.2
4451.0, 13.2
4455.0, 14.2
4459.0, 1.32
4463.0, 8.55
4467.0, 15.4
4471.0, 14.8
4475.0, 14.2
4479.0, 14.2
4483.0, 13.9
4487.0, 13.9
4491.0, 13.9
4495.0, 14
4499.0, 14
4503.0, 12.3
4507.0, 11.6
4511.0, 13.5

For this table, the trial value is -0.21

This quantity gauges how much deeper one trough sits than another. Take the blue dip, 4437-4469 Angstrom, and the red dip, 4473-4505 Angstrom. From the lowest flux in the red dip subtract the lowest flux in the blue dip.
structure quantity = 11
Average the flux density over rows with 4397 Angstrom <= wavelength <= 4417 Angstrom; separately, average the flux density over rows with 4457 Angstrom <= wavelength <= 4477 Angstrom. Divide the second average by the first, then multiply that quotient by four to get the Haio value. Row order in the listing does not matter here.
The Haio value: 3.6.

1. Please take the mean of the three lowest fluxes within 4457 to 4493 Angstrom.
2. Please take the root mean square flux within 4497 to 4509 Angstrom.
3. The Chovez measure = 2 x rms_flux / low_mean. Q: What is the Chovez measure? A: 3.20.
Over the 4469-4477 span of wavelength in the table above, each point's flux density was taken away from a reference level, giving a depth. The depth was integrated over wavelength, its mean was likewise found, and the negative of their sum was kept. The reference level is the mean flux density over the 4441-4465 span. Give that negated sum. 28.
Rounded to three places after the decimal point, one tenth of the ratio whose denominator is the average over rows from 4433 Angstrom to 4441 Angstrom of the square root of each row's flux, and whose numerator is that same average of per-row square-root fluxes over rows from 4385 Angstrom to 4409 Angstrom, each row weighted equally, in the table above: 0.110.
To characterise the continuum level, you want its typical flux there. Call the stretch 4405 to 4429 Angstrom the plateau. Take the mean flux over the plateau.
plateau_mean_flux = 12.4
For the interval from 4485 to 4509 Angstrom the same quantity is 13.3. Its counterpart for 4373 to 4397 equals 10.0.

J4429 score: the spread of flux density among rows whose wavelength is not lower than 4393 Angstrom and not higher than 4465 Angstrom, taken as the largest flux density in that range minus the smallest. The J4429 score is 15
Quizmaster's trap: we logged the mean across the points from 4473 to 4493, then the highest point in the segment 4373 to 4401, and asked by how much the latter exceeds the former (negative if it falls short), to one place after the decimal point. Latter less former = -2.1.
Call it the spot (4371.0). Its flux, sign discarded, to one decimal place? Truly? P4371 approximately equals 10.8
